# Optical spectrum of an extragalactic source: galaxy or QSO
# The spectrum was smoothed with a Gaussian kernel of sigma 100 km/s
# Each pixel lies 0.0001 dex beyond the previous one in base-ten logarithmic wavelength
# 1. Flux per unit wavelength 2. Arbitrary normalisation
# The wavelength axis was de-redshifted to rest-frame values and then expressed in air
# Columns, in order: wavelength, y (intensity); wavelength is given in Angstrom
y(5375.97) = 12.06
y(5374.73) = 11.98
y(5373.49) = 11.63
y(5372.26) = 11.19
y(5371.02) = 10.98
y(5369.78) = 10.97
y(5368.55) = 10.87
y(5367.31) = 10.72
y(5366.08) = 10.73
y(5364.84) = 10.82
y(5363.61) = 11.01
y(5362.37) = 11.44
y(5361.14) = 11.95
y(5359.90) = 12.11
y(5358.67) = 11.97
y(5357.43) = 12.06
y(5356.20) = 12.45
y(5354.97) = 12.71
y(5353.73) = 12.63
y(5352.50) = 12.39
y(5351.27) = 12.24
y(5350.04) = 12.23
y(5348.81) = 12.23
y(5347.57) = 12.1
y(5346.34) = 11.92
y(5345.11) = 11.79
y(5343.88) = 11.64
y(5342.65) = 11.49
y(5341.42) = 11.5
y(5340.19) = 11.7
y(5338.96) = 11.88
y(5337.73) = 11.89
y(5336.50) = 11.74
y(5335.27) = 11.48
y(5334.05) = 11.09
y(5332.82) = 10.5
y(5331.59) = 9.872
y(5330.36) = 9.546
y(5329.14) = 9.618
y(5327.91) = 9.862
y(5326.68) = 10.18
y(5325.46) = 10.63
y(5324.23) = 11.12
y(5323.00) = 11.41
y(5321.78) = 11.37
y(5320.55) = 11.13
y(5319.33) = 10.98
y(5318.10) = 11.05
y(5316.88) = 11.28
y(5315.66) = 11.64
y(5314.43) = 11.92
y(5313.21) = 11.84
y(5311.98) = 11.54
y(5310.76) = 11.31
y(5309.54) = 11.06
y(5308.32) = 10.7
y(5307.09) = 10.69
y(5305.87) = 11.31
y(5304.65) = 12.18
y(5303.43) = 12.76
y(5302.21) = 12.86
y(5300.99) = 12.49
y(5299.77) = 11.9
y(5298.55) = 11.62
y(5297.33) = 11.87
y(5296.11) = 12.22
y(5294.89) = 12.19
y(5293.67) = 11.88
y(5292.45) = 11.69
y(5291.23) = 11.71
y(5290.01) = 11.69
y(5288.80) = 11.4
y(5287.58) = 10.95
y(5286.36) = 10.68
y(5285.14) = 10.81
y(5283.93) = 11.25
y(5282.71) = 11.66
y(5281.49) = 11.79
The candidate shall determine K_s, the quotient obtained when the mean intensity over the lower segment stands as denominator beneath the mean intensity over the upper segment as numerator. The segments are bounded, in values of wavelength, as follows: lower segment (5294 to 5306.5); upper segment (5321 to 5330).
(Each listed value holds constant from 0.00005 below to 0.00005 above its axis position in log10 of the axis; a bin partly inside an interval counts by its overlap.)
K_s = 0.87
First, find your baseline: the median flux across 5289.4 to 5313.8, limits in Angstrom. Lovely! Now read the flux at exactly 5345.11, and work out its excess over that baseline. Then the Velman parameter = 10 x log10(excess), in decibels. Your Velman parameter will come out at -18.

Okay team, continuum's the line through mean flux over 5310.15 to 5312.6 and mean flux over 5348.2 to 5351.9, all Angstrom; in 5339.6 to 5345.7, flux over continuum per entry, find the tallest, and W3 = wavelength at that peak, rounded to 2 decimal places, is 5340.19 Angstrom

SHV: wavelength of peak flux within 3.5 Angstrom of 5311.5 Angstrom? 5314.43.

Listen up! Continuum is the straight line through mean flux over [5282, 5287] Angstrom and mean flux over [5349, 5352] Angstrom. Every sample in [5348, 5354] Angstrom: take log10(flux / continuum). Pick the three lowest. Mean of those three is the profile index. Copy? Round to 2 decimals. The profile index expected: 0.00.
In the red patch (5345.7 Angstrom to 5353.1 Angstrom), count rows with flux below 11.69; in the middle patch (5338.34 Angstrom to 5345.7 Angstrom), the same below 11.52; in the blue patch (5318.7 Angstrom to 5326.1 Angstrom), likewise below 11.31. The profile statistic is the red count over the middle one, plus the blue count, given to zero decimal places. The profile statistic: 4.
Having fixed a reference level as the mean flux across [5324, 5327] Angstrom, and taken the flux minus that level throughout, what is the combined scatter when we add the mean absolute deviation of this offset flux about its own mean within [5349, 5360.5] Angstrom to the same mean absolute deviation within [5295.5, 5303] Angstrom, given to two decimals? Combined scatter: 0.57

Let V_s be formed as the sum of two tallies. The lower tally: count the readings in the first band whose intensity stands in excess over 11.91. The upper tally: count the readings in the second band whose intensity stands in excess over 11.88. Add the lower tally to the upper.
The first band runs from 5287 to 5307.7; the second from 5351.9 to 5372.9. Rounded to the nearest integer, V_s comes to 14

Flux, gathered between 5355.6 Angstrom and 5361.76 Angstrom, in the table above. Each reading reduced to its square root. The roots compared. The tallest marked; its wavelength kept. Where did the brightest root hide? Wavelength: 5356.20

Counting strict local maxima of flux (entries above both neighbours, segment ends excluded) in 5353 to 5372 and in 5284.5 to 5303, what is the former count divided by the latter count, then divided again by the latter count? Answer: 0.50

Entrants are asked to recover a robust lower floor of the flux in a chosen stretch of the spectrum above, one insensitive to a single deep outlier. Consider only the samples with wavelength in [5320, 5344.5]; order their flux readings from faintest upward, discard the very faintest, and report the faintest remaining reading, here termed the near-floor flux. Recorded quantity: 9.618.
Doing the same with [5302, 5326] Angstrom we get 10.69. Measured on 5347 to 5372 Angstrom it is 10.73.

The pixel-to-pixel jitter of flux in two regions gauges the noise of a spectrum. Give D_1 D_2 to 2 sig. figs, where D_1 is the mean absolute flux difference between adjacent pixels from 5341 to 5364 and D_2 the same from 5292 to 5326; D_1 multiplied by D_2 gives 0.052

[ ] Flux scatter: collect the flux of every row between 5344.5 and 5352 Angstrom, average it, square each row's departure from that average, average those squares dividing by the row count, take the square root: 0.17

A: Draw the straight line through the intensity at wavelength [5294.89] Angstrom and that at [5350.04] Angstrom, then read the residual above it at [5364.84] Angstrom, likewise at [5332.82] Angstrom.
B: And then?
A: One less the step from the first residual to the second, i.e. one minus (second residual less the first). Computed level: 1.3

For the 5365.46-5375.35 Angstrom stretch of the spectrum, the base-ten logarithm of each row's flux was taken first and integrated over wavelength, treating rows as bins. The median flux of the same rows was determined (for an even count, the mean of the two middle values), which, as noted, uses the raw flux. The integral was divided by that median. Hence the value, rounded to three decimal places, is 0.943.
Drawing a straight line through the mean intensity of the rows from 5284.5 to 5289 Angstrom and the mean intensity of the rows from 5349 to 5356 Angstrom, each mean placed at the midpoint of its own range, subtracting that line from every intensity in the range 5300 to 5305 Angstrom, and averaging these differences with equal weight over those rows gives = 1.3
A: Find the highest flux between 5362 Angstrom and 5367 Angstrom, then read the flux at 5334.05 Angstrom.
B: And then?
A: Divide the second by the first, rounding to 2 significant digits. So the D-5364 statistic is 0.97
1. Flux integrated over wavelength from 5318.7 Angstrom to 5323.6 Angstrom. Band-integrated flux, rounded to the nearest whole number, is 55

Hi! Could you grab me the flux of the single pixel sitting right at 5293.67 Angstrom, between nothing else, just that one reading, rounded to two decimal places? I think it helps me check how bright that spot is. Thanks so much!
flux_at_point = 11.88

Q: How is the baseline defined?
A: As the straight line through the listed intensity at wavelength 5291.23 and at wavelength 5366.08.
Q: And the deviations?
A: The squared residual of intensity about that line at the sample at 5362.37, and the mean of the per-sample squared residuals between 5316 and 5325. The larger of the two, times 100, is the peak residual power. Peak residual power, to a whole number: 44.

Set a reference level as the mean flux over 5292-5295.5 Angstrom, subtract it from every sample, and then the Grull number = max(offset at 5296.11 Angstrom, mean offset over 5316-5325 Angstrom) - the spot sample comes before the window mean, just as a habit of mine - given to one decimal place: 0.3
